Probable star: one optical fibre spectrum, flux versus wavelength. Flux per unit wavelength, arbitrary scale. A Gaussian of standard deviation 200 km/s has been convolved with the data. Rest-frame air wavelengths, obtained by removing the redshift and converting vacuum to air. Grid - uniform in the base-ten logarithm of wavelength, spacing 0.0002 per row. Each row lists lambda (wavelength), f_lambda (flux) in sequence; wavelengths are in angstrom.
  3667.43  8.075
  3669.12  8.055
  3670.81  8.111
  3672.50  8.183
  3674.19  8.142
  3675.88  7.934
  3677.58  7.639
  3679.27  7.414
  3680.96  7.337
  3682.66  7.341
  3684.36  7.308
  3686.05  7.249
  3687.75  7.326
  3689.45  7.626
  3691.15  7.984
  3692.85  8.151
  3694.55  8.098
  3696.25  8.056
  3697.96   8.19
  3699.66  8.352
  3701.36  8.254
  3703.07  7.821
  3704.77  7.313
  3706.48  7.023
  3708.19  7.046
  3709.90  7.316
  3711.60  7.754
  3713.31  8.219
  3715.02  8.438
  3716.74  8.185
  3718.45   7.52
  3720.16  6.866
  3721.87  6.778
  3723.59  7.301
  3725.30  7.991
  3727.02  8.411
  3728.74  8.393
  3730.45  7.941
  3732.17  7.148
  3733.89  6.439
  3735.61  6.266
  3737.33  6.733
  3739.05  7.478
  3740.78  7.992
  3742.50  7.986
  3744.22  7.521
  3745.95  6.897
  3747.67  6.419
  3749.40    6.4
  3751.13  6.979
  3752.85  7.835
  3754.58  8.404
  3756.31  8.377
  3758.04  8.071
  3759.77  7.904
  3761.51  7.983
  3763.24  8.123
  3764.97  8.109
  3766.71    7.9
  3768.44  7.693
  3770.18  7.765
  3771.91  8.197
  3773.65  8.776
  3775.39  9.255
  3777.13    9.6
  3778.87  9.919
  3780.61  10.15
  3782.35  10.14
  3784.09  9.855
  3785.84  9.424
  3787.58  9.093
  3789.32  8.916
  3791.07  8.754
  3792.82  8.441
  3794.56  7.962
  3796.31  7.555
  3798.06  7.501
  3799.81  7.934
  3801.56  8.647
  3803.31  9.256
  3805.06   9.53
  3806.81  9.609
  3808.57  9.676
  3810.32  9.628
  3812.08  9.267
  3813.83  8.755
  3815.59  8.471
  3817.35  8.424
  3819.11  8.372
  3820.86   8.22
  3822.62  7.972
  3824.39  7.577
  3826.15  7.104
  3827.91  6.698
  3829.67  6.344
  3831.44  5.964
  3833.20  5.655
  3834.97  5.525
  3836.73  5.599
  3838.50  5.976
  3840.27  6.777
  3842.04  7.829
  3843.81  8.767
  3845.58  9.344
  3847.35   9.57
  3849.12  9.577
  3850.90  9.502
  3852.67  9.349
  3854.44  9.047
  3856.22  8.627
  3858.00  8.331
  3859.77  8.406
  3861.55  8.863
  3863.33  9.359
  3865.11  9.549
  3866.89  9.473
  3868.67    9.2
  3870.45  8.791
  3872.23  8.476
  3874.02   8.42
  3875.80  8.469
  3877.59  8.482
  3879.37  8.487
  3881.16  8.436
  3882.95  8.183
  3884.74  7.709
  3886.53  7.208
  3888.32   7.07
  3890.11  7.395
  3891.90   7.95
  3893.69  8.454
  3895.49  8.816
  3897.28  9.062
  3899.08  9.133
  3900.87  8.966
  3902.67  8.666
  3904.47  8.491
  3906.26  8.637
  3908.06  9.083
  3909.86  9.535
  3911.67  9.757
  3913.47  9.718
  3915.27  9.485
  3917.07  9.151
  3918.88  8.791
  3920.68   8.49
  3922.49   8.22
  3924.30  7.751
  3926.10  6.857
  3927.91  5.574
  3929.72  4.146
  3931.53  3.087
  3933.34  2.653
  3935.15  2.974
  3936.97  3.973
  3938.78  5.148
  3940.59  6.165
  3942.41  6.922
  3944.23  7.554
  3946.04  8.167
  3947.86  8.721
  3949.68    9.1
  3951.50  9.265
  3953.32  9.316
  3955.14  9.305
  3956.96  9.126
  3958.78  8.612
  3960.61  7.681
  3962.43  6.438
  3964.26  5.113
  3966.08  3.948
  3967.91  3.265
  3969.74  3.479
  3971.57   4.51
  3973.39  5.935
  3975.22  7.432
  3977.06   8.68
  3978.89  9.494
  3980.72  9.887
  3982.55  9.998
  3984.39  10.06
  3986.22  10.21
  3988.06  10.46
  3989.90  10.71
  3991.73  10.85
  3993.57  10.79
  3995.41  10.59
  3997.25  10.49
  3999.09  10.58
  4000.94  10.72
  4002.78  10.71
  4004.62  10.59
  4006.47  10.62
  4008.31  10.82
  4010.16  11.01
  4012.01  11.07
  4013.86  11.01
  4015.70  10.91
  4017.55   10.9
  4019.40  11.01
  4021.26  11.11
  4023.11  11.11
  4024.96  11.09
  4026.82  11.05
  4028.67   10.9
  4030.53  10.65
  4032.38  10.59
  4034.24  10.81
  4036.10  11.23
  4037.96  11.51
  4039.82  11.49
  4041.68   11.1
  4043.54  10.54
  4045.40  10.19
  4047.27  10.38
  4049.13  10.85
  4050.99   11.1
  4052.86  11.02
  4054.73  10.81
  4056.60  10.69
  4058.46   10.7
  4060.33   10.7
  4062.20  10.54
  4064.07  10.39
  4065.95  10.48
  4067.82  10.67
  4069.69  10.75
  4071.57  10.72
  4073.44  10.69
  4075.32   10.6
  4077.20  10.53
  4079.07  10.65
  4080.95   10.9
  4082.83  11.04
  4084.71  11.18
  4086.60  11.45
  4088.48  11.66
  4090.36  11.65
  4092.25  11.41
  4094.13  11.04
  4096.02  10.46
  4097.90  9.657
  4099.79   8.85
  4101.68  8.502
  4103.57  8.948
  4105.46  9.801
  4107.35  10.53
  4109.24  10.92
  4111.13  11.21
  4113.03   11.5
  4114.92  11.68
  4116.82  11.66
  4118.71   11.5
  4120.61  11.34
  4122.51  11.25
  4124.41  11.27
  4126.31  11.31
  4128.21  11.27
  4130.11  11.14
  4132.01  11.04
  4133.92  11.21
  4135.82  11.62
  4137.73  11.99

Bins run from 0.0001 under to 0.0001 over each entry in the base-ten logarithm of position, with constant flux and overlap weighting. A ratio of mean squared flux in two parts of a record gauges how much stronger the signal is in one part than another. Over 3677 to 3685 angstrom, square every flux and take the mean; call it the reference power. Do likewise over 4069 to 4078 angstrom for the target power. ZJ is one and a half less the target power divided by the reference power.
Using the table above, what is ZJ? -0.6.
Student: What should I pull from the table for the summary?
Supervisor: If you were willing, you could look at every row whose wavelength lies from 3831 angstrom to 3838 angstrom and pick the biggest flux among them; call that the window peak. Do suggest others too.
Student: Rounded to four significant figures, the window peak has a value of 5.964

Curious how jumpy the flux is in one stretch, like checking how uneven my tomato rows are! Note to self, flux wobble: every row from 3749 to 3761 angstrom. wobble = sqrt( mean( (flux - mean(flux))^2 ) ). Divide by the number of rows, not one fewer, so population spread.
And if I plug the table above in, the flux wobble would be 0.7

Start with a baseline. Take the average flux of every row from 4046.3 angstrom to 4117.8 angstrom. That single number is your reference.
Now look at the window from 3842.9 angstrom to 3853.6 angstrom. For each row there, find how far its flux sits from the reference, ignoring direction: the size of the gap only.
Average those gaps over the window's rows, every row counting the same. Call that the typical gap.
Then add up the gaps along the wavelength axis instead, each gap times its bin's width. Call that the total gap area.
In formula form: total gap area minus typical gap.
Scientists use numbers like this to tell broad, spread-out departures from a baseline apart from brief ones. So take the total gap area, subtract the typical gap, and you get 13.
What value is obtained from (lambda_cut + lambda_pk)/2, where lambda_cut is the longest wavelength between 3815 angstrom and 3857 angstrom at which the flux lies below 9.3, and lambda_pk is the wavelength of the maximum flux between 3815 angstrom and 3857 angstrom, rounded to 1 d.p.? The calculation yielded 3852.7 angstrom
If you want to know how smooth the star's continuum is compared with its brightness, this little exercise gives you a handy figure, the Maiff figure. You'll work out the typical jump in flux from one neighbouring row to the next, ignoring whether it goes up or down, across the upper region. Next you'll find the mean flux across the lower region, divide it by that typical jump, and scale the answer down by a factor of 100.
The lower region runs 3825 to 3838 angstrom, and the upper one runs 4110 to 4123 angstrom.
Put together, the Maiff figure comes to 0.41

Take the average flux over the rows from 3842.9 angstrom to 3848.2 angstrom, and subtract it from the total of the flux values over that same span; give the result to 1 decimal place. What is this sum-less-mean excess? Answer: 18.5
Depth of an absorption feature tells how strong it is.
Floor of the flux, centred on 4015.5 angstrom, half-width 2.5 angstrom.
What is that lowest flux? 10.9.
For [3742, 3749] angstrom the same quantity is 6.419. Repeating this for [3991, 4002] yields 10.49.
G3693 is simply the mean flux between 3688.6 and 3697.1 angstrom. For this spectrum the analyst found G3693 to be 8.0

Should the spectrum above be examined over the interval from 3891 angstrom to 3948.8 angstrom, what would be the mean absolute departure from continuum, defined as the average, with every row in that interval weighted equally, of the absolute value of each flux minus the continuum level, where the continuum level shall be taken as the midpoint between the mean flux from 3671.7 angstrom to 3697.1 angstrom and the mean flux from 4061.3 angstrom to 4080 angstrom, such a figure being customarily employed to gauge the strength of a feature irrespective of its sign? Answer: 1.8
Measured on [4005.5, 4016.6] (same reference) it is 1.7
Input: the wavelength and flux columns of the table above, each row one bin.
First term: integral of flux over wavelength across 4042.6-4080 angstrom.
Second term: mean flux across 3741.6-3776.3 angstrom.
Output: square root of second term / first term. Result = 0.140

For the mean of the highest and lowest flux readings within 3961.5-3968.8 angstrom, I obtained 5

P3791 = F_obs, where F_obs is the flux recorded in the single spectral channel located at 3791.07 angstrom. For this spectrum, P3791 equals 8.754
